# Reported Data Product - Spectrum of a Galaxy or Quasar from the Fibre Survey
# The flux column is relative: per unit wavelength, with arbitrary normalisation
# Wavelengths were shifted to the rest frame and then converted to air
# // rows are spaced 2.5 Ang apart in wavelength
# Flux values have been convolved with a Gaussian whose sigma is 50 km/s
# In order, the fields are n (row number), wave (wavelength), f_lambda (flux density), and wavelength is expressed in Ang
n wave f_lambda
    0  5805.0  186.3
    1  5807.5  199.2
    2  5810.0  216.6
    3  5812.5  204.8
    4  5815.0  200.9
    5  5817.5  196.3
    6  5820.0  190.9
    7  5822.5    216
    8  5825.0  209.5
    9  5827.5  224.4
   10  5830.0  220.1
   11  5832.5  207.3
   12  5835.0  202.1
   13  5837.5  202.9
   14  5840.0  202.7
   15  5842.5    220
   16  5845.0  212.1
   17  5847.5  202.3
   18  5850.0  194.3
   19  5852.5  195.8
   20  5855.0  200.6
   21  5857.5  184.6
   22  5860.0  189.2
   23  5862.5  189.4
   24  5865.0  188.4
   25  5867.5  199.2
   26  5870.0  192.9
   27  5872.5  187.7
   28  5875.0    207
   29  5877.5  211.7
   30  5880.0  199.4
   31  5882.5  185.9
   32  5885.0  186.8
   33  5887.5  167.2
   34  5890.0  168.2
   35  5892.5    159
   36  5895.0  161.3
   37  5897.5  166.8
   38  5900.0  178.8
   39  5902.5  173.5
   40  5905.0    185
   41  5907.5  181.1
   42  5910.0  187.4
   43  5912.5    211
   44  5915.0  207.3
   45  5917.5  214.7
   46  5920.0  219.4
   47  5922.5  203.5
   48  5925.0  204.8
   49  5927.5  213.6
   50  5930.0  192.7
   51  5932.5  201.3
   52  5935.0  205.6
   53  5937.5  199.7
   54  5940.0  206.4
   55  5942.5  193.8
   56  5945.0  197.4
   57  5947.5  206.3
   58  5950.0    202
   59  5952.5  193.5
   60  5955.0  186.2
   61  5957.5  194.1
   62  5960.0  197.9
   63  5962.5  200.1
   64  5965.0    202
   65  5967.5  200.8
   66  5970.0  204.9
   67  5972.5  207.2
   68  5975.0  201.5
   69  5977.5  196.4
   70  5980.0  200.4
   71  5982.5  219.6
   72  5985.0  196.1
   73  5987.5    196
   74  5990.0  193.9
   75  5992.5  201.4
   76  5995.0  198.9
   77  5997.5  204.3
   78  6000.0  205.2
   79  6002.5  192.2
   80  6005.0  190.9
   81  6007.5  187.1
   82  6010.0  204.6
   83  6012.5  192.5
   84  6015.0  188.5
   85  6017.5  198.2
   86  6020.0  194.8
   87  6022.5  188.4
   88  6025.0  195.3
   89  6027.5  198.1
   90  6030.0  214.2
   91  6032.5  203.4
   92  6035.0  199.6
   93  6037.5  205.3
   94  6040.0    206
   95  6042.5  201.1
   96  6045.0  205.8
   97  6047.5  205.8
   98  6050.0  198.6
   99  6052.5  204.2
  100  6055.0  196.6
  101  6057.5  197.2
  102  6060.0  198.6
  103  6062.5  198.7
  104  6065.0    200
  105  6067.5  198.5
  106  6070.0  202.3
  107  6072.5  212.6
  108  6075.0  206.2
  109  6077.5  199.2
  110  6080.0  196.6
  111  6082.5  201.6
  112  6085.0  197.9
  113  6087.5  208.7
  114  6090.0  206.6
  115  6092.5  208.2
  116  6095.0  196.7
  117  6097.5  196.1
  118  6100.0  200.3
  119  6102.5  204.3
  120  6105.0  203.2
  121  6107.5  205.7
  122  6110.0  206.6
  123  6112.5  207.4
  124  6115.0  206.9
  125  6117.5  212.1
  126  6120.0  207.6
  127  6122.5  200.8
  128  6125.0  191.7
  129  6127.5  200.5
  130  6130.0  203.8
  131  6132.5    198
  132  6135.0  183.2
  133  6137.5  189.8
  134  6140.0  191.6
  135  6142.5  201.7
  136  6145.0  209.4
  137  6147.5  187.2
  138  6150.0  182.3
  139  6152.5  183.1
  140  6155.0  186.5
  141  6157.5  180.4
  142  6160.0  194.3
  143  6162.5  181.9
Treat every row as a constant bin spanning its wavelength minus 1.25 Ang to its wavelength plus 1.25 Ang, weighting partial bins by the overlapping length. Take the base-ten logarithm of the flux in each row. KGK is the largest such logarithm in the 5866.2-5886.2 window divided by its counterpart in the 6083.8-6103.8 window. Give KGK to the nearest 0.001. 1.003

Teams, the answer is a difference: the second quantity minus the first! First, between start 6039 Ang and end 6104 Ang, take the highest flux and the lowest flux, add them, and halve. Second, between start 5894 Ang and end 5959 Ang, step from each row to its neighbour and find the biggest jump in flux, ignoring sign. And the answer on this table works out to -181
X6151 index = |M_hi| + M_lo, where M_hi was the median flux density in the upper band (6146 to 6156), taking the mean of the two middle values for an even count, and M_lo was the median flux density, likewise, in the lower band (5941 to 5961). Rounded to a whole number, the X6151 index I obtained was 381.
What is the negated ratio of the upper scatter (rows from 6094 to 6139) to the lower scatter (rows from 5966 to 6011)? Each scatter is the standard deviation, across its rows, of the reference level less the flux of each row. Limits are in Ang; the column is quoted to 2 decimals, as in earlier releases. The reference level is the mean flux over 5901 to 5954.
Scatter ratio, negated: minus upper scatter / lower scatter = -0.99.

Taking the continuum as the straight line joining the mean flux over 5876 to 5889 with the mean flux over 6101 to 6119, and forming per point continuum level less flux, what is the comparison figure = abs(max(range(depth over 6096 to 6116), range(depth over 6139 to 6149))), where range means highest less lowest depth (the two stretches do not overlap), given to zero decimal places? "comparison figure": 22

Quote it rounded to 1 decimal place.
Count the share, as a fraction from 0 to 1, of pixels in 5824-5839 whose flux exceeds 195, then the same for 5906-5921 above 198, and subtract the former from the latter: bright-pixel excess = -0.3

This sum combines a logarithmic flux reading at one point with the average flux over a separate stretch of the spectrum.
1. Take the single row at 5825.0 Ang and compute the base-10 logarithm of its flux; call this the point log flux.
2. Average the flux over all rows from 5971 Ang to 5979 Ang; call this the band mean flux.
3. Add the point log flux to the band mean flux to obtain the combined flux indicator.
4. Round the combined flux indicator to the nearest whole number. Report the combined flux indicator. 204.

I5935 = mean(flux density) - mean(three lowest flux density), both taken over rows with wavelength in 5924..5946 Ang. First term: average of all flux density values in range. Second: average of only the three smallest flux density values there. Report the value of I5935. 7.1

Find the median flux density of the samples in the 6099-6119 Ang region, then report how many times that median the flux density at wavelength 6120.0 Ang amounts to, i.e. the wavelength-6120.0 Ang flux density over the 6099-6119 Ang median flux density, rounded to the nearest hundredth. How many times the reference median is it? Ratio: 1.01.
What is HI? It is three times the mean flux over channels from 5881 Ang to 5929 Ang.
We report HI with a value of 565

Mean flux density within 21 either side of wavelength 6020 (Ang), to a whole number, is 198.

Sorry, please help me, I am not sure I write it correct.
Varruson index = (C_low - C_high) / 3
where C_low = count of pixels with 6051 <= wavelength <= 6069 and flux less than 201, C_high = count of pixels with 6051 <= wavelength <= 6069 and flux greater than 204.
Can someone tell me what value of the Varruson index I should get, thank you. 1.7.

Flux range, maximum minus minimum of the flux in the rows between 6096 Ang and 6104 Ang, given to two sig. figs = 8.2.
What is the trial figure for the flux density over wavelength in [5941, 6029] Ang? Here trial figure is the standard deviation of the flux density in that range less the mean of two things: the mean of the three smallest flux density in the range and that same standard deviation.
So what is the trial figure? -90.3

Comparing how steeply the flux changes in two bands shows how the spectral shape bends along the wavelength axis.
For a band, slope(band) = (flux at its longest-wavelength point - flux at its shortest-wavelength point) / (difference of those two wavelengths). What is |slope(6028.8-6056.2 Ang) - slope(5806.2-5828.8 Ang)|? 2.0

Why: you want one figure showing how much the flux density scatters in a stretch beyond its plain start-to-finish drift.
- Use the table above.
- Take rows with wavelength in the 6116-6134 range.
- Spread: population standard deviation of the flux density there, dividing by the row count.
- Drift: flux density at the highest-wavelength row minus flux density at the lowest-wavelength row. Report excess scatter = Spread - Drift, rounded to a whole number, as 20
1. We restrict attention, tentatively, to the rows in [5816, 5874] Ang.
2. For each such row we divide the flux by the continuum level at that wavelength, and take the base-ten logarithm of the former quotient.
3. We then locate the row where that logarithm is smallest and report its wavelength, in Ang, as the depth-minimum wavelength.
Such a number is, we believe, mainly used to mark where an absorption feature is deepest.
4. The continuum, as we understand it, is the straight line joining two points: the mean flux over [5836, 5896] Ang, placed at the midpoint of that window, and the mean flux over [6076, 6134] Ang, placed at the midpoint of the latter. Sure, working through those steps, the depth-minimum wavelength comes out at 5857.5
